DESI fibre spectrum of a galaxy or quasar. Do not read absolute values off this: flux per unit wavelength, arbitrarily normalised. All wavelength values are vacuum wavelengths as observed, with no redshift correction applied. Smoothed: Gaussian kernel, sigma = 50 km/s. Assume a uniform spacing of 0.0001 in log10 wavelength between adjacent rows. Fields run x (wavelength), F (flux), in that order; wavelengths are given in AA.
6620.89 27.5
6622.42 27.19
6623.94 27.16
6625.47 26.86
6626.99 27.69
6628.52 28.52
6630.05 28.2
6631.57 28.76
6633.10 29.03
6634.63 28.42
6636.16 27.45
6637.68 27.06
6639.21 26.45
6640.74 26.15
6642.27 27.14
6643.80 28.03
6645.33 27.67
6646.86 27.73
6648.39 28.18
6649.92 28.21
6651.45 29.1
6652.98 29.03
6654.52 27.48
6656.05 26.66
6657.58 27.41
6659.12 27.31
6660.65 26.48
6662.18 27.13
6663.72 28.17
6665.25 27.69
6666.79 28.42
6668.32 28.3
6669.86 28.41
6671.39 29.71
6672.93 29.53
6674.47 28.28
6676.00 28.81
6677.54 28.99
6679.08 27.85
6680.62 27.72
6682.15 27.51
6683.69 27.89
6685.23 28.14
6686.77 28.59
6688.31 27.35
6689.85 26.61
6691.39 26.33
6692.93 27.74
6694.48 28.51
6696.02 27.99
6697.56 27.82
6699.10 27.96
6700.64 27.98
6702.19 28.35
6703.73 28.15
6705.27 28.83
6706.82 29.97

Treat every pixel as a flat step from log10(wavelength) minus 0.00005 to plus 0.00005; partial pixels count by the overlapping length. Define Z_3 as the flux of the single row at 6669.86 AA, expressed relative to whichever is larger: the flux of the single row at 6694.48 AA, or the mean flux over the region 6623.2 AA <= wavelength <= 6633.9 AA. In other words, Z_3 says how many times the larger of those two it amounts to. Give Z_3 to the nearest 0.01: 1.00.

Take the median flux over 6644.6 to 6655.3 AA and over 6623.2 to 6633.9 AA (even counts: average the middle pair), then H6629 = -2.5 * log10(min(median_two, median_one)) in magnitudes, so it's -3.62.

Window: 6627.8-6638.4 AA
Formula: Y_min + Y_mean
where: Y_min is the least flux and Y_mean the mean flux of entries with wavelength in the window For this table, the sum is 55.3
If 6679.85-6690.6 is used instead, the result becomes 54.3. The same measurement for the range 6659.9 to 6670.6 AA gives 54.3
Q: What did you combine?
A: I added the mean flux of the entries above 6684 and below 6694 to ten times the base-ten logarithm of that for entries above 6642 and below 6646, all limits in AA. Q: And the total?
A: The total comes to 41.9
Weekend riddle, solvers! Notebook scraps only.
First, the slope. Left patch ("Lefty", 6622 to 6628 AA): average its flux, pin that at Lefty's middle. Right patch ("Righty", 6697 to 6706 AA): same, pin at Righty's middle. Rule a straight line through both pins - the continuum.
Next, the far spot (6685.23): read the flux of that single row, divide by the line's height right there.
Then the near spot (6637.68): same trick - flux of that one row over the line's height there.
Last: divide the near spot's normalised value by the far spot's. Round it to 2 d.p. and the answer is 0.98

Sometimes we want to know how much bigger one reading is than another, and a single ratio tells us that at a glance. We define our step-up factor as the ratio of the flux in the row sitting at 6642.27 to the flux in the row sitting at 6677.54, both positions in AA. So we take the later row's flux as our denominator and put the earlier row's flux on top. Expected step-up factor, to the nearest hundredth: 0.94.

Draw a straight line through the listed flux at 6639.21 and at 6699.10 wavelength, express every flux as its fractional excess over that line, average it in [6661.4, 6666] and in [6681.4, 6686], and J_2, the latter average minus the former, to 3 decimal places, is -0.012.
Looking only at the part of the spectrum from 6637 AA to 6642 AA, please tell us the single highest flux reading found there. 27.06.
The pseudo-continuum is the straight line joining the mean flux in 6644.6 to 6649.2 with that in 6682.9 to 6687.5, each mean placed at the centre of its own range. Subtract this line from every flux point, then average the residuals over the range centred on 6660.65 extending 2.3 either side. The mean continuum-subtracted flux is -1.0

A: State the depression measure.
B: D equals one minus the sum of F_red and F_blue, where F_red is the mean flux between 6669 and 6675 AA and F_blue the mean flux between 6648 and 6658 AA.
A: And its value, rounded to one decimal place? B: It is -56.0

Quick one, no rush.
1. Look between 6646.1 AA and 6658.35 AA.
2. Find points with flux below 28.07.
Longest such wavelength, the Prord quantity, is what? 6657.58 AA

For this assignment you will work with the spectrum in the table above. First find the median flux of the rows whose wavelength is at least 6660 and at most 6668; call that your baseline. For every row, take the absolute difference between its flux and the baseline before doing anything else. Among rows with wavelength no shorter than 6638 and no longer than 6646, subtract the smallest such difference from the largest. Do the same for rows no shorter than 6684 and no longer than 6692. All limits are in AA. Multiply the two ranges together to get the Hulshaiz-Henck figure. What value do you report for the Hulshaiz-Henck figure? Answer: 1.55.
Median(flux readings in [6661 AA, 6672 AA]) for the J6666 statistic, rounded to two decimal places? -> 28.30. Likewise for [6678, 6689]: 27.85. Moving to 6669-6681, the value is 28.61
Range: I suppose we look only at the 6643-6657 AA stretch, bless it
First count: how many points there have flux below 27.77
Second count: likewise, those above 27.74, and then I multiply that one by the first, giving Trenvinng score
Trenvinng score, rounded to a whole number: 20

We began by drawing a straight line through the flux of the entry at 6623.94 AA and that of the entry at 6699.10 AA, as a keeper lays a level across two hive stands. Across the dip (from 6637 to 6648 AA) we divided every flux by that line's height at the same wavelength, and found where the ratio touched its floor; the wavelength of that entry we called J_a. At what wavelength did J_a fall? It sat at 6640.74 AA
